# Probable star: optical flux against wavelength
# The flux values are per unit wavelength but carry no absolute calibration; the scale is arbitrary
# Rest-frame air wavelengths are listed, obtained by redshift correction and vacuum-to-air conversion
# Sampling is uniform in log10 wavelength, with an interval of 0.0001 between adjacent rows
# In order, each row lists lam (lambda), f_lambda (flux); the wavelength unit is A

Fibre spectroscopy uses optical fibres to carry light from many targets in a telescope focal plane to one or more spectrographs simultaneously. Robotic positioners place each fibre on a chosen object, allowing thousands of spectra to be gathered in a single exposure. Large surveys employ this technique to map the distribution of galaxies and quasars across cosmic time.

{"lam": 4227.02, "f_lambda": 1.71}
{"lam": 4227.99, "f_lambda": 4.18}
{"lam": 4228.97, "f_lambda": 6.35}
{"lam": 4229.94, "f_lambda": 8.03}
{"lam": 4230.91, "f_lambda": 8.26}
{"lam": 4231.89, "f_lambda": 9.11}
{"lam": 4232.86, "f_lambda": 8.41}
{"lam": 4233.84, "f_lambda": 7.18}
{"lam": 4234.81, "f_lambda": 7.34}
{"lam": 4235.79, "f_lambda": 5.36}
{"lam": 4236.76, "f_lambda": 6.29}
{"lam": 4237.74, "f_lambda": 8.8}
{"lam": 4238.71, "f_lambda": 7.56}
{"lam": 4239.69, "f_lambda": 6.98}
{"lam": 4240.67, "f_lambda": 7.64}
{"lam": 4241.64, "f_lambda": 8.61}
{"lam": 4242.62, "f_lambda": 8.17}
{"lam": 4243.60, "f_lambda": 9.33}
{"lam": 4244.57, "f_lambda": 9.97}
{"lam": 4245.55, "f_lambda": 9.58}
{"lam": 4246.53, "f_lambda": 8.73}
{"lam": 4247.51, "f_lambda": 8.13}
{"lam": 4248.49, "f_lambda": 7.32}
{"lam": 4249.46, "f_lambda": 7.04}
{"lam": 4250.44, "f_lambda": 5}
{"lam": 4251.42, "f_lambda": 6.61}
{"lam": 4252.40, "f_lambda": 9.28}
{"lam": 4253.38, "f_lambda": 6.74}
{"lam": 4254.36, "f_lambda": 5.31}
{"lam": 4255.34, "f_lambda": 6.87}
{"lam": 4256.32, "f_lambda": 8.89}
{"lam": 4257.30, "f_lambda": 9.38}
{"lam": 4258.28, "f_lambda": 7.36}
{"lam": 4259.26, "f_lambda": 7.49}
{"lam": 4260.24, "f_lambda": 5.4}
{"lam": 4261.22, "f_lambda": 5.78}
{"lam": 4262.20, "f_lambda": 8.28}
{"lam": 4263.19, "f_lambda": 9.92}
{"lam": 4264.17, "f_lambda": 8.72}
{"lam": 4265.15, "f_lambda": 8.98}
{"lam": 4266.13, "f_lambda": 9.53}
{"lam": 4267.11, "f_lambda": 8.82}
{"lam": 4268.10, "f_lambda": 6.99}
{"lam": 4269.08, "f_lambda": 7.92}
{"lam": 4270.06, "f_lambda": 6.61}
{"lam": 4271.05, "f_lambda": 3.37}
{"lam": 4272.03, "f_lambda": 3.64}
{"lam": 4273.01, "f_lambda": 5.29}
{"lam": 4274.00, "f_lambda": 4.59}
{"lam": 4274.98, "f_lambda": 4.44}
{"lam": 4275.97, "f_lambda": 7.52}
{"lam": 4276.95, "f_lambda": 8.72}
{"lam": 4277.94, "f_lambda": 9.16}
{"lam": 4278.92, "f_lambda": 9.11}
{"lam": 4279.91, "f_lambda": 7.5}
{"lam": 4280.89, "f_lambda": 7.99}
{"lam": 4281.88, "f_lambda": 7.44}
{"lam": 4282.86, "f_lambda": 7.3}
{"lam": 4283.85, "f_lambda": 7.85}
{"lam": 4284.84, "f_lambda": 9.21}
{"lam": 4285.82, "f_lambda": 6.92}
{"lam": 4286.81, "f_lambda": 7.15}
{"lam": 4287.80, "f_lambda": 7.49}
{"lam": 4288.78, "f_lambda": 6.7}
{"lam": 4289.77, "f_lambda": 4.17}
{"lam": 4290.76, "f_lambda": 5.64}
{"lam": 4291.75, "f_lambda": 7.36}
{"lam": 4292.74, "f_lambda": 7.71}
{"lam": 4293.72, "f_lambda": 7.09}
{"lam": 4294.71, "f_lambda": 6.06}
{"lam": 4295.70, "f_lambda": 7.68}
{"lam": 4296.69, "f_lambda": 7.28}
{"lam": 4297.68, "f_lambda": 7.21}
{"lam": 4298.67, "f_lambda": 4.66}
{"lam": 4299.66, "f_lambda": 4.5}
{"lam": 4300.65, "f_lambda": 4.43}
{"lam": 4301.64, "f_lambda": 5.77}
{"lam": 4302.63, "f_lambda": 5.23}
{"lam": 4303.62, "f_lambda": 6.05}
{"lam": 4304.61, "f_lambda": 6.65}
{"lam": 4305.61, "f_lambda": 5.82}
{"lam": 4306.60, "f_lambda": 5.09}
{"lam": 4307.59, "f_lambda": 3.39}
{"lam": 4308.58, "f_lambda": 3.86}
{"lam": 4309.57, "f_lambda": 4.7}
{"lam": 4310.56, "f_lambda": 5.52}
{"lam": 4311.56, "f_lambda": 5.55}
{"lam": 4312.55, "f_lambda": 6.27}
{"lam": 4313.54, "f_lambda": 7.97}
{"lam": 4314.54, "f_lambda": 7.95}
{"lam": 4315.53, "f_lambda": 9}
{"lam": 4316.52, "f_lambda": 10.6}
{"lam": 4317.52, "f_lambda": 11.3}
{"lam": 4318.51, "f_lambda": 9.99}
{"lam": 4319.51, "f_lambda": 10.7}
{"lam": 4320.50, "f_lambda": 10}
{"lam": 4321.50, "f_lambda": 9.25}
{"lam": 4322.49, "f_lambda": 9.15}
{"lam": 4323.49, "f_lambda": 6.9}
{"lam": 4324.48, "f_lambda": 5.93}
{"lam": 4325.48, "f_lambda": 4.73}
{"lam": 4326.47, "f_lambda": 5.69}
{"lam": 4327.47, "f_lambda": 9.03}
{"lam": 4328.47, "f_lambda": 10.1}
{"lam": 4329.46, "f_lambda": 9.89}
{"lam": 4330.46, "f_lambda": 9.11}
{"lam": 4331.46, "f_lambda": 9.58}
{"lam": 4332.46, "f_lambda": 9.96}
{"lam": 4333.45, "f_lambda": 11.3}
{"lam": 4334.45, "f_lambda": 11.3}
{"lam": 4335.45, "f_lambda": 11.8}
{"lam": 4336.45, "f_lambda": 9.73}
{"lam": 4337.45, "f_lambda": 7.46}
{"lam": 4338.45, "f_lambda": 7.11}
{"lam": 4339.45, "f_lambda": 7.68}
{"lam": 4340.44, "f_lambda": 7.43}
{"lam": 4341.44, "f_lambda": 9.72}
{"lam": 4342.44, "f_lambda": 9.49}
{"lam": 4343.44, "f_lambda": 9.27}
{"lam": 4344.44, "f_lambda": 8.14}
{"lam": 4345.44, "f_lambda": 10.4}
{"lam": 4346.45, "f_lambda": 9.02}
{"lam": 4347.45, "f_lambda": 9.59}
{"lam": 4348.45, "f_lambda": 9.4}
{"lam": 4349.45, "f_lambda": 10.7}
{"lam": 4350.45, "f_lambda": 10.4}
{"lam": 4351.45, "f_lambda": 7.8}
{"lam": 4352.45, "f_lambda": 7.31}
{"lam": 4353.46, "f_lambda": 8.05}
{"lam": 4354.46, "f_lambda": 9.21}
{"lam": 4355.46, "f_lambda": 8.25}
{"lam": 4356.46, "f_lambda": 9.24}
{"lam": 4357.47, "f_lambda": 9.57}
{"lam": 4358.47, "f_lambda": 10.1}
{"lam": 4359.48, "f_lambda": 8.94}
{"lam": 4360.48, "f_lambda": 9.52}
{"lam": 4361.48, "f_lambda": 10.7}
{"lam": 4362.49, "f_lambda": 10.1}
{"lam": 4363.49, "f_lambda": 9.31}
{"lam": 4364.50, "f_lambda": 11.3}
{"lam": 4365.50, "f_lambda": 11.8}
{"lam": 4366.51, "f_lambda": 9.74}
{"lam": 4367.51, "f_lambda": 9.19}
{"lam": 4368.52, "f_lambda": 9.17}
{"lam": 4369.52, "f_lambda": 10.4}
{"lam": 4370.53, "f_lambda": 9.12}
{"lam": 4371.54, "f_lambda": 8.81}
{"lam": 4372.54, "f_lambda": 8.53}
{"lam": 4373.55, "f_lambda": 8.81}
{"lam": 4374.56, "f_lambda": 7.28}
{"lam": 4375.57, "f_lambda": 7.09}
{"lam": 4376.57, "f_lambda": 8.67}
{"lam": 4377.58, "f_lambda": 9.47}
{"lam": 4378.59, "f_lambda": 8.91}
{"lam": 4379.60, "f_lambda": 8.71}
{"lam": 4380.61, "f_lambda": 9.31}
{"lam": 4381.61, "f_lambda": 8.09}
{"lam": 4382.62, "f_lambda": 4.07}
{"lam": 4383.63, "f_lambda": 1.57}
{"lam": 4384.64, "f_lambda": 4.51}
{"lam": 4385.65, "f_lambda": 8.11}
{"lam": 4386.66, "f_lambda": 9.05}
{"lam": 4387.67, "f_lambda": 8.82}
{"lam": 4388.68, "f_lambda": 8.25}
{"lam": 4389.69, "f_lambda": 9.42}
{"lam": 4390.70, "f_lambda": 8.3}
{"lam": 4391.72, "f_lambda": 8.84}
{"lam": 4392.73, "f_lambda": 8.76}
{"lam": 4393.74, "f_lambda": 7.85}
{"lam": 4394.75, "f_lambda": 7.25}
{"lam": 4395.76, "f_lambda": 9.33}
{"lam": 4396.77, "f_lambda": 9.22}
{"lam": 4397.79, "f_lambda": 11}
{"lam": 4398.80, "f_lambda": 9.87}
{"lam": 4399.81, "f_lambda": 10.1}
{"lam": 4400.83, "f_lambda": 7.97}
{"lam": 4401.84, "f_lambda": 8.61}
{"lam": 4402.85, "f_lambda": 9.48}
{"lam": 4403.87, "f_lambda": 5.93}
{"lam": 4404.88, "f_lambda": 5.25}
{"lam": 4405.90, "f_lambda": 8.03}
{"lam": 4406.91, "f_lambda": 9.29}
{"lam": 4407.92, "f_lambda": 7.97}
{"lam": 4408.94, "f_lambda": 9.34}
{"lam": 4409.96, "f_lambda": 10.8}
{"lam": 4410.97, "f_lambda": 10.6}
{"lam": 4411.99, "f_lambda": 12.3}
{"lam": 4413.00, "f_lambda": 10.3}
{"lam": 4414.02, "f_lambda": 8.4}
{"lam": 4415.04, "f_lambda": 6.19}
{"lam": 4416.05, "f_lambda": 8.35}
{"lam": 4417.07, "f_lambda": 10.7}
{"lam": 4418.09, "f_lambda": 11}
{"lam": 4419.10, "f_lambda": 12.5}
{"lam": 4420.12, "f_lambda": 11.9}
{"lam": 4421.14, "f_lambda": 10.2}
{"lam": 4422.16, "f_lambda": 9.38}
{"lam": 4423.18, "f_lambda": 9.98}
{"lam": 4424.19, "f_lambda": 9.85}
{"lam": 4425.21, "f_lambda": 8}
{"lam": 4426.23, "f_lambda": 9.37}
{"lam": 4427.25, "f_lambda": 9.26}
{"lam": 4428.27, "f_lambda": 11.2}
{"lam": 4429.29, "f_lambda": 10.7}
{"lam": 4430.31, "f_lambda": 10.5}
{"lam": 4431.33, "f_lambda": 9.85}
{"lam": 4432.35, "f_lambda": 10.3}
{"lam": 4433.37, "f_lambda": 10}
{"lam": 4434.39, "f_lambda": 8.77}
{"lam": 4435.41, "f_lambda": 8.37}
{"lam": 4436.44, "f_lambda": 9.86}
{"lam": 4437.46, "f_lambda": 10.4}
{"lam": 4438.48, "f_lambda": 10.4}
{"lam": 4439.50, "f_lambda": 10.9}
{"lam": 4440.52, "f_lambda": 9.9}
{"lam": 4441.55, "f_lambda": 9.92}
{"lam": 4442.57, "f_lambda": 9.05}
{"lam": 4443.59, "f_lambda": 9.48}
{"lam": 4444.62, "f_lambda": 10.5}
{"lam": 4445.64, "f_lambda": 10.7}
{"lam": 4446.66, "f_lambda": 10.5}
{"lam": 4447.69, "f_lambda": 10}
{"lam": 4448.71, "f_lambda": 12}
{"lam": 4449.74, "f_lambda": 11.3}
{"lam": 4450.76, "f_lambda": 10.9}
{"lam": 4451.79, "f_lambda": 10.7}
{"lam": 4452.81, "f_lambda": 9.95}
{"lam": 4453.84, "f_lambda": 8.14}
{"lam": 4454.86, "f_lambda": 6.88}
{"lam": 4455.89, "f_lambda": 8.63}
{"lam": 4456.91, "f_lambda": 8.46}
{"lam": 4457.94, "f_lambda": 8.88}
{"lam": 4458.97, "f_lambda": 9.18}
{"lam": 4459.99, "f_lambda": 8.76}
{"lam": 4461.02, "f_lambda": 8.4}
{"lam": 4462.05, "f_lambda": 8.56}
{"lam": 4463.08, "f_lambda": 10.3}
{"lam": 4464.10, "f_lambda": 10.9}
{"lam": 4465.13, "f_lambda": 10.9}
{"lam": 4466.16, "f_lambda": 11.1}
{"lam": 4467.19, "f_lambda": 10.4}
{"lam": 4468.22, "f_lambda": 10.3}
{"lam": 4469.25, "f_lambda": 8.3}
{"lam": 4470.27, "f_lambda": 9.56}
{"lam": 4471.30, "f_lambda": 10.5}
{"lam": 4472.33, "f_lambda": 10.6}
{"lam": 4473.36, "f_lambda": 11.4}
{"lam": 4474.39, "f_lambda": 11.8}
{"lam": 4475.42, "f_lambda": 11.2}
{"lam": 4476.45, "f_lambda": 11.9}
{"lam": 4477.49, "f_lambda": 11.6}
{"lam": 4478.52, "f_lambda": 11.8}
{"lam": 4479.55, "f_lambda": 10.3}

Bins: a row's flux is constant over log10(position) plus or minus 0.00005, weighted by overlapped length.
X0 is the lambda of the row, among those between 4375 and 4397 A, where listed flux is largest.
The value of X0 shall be 4377.58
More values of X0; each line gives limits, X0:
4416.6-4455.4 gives 4419.10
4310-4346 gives 4335.45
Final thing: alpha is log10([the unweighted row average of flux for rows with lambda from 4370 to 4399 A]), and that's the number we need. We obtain 0.91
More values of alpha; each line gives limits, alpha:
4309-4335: 0.93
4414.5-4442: 1.00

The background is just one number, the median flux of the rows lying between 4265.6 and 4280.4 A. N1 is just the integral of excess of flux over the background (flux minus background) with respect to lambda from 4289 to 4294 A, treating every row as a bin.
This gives -6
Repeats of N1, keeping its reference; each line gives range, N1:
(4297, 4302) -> -11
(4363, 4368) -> 14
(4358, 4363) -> 12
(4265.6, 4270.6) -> 2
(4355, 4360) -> 9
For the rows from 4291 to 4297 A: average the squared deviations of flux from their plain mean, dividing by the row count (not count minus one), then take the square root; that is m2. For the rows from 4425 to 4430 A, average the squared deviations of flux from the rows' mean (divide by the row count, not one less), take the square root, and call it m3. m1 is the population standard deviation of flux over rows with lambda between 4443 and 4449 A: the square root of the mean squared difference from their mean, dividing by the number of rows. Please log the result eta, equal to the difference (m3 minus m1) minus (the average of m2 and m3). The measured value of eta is -0.5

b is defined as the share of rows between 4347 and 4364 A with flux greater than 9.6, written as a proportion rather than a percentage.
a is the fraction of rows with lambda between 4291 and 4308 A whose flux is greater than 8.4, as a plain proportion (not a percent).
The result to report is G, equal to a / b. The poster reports 0.0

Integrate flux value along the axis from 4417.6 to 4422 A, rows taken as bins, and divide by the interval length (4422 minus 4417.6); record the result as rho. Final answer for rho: 11.2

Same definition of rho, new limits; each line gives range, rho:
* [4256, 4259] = 8.4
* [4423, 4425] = 9.7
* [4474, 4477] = 11.6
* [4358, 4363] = 9.9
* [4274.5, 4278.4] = 7.4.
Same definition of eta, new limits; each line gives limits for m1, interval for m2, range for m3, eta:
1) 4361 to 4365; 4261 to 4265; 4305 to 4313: -1.0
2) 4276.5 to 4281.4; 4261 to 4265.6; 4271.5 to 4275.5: -1.1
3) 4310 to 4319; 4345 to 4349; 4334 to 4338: -1.4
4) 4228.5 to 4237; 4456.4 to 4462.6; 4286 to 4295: -0.7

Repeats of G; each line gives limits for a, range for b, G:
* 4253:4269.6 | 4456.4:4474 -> 0.8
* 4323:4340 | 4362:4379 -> 2.0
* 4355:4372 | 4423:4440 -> 1.3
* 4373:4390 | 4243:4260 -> 9.0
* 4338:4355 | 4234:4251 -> 10.0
